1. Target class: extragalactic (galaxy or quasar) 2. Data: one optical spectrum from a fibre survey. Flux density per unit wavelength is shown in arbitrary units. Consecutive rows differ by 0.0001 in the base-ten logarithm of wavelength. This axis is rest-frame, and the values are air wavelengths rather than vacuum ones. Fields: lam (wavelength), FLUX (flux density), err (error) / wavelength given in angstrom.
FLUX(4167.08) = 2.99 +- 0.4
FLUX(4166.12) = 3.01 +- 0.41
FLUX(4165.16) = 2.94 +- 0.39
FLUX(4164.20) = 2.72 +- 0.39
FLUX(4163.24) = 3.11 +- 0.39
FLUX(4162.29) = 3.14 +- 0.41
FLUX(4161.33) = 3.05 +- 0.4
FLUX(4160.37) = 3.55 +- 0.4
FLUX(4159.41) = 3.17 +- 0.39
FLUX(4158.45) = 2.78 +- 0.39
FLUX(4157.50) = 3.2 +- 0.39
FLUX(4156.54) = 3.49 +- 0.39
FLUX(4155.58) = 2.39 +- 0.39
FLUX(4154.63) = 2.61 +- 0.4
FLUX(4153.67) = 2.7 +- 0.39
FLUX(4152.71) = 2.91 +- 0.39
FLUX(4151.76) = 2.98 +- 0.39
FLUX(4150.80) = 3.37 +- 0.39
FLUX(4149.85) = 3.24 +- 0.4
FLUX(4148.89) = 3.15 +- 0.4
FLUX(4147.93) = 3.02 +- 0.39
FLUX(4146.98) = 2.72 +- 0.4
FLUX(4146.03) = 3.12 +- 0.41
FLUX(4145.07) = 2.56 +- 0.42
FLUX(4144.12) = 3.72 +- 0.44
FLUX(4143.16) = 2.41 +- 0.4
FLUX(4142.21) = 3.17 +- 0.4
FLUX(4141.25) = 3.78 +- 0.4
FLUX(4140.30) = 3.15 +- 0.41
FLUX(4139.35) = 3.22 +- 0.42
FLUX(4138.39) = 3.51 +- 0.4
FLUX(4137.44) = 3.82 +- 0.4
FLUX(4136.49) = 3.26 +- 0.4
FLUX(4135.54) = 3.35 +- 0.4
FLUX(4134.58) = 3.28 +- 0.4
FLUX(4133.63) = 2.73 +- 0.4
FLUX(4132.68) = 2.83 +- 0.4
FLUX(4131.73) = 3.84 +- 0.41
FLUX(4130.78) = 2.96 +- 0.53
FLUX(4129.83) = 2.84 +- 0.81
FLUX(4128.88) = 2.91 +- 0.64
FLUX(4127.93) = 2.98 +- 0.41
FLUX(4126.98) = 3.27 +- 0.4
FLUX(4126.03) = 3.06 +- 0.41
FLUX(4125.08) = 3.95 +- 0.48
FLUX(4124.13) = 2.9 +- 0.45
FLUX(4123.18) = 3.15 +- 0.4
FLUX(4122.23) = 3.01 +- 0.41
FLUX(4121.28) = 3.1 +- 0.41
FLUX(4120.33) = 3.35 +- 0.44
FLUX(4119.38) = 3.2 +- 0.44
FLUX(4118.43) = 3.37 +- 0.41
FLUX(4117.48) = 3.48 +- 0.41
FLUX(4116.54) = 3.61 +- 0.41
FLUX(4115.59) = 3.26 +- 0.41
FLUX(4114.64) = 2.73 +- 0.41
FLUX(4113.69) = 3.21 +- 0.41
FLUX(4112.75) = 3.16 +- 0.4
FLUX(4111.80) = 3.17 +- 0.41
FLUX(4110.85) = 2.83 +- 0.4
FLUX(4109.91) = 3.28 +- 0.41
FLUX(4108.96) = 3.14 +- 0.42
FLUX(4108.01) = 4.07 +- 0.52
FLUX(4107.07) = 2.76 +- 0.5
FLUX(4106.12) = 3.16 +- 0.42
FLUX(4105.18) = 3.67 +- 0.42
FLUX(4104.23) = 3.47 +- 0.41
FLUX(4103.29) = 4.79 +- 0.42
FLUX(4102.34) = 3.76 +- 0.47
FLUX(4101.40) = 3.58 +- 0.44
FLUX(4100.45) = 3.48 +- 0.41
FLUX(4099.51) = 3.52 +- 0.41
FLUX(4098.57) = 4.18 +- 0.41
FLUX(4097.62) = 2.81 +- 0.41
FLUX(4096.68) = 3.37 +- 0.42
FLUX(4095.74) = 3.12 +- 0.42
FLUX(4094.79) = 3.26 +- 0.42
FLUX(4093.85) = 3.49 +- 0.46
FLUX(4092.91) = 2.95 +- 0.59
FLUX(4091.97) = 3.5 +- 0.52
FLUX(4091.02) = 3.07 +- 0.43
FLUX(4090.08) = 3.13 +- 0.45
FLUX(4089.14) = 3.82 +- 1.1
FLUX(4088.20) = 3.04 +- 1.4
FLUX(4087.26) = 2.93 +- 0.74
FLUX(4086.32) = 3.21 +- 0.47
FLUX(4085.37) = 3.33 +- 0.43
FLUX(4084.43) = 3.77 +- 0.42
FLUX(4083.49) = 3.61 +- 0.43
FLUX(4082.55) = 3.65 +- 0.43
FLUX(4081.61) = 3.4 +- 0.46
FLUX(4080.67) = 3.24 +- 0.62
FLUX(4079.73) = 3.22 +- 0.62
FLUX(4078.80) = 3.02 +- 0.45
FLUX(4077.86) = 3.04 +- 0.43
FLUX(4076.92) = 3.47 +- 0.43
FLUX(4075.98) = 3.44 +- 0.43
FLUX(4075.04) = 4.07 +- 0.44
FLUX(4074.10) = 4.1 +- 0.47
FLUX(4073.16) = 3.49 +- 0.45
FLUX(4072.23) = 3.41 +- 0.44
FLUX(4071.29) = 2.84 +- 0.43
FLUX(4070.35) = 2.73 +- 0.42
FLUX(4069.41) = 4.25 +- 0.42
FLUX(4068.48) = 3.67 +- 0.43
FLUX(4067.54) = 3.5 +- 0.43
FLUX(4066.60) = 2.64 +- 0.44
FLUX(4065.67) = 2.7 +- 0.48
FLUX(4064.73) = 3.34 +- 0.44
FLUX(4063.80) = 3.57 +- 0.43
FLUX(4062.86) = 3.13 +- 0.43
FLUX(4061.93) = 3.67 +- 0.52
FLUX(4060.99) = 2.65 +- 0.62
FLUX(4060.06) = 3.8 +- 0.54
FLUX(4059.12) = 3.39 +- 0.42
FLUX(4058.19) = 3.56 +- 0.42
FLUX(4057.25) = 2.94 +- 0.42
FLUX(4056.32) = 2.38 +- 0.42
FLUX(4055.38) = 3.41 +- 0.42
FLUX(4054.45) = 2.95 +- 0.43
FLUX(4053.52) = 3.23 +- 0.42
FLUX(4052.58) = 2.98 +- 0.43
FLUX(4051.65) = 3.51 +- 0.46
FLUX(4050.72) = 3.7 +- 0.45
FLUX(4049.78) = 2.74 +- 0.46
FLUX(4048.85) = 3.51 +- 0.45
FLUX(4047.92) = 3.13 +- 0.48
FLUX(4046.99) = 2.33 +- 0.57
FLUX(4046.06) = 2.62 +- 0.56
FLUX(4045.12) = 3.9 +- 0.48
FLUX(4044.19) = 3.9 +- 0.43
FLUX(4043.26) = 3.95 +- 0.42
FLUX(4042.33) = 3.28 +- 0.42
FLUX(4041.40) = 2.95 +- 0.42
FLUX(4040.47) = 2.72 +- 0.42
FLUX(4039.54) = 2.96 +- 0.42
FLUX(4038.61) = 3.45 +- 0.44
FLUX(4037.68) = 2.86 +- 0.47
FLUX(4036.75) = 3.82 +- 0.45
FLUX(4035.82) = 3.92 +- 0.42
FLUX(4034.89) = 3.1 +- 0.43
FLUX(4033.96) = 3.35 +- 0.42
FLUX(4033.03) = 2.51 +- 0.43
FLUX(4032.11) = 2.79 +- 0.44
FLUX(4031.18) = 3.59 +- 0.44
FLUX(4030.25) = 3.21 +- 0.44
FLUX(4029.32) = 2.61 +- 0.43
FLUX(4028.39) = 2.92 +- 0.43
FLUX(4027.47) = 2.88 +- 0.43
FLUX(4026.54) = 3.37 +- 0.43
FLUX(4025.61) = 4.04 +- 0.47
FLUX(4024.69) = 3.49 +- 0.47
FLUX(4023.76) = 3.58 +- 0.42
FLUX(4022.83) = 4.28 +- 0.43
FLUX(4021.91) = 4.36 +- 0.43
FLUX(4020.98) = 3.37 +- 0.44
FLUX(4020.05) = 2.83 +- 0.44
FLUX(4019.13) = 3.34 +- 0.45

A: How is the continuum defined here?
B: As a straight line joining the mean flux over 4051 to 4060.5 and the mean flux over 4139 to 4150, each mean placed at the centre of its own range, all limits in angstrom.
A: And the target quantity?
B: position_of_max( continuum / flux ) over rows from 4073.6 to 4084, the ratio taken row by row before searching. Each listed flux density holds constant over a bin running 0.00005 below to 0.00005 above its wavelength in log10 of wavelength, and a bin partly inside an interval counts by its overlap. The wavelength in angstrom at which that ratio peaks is 4078.80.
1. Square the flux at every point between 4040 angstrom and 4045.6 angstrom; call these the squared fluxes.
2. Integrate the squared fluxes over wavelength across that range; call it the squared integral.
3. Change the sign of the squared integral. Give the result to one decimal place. -67.9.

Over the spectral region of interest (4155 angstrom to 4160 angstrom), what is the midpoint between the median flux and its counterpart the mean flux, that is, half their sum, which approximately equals 3.09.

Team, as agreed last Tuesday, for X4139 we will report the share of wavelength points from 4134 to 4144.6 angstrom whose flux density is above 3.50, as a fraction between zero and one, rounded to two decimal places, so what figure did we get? 0.36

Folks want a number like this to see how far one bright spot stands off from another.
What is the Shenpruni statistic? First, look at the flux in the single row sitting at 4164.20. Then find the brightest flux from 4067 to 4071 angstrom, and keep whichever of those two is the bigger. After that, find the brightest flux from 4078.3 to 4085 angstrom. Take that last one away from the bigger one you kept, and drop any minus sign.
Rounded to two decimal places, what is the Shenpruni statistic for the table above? 0.48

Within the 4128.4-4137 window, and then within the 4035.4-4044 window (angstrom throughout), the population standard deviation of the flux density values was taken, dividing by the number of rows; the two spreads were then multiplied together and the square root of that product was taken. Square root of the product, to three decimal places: 0.389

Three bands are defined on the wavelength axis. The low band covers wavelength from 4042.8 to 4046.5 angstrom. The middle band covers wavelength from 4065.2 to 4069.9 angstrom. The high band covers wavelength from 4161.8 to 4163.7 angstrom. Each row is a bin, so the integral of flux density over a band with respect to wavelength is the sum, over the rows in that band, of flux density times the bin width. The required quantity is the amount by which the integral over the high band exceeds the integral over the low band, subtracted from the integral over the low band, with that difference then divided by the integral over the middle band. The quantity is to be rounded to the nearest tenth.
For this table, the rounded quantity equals 1.3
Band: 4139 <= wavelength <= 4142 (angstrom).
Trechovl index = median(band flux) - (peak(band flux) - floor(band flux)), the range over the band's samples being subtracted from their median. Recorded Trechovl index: 2.6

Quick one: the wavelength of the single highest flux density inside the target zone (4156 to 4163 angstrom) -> 4160.37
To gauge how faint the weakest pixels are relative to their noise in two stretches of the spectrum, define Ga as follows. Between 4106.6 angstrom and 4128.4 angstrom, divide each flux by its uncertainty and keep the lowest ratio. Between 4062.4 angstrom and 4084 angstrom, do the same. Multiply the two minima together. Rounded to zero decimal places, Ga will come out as 29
